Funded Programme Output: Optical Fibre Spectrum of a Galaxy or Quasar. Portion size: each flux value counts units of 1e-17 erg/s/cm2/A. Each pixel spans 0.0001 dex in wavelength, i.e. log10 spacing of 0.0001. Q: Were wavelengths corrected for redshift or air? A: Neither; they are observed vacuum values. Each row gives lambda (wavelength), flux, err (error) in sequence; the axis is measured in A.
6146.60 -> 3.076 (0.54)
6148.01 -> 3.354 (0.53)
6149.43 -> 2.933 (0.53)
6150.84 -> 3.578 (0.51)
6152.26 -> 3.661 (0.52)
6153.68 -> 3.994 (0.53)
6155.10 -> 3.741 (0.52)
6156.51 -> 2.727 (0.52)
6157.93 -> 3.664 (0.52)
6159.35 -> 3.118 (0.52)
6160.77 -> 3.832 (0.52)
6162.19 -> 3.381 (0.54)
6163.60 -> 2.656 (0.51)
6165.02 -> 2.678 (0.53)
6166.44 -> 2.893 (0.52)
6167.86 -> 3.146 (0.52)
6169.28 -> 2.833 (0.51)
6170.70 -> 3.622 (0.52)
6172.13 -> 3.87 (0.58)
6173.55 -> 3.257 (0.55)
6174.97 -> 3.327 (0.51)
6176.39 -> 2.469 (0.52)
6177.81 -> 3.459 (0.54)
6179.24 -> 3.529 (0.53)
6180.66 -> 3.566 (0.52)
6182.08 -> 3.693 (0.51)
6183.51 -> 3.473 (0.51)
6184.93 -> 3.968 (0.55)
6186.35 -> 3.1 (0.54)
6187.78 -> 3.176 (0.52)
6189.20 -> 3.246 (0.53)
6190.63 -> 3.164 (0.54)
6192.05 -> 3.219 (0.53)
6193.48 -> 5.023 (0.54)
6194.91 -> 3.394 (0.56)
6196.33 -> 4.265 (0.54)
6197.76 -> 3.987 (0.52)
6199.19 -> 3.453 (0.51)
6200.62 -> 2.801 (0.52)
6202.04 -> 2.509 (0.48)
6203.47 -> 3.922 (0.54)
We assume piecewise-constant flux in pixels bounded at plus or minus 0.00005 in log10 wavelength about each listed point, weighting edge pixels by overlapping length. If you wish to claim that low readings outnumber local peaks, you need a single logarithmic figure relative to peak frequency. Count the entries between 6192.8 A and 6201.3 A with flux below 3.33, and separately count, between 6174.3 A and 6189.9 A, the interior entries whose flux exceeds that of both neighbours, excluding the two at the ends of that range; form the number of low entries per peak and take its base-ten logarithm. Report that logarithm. -0.3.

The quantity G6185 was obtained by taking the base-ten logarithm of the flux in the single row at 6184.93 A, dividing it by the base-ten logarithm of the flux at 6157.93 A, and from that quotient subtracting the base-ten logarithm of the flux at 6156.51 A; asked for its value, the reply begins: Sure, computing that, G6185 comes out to 0.63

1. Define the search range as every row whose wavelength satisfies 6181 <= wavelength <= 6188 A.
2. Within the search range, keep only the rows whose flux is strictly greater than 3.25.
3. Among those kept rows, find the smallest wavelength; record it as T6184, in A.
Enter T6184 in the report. 6182.08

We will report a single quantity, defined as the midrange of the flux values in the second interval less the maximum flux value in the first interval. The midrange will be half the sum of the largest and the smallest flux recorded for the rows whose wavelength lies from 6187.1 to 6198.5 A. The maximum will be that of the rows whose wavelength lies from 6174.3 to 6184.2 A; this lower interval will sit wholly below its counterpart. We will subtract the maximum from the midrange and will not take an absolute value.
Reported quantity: 0.4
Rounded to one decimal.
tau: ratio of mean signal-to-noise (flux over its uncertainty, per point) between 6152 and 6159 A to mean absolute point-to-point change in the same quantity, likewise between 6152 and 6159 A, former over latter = 5.9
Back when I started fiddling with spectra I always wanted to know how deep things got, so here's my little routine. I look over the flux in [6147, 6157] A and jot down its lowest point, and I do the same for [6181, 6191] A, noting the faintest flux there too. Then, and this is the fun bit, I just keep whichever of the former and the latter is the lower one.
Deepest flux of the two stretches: 2.73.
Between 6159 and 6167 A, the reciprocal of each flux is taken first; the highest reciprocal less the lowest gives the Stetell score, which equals 0.12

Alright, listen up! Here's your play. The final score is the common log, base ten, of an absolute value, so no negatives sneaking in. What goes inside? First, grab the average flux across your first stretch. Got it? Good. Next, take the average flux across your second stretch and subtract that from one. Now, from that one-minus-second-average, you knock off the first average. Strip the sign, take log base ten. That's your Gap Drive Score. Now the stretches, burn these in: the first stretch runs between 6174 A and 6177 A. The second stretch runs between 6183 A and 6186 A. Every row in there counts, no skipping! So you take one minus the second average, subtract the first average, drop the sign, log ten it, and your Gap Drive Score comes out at 0.750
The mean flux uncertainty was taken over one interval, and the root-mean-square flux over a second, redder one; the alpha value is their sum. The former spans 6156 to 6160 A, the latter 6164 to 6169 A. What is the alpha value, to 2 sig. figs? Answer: 3.4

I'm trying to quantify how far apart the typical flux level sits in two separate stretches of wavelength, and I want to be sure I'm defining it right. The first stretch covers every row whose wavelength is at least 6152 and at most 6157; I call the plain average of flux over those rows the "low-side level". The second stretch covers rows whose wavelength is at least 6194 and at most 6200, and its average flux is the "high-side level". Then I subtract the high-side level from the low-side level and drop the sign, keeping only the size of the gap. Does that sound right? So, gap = 0.24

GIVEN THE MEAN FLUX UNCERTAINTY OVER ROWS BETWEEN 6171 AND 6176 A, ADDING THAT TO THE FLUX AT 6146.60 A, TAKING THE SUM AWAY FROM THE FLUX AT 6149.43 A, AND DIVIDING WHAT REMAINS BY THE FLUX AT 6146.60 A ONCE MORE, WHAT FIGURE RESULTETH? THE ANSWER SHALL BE -0.22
